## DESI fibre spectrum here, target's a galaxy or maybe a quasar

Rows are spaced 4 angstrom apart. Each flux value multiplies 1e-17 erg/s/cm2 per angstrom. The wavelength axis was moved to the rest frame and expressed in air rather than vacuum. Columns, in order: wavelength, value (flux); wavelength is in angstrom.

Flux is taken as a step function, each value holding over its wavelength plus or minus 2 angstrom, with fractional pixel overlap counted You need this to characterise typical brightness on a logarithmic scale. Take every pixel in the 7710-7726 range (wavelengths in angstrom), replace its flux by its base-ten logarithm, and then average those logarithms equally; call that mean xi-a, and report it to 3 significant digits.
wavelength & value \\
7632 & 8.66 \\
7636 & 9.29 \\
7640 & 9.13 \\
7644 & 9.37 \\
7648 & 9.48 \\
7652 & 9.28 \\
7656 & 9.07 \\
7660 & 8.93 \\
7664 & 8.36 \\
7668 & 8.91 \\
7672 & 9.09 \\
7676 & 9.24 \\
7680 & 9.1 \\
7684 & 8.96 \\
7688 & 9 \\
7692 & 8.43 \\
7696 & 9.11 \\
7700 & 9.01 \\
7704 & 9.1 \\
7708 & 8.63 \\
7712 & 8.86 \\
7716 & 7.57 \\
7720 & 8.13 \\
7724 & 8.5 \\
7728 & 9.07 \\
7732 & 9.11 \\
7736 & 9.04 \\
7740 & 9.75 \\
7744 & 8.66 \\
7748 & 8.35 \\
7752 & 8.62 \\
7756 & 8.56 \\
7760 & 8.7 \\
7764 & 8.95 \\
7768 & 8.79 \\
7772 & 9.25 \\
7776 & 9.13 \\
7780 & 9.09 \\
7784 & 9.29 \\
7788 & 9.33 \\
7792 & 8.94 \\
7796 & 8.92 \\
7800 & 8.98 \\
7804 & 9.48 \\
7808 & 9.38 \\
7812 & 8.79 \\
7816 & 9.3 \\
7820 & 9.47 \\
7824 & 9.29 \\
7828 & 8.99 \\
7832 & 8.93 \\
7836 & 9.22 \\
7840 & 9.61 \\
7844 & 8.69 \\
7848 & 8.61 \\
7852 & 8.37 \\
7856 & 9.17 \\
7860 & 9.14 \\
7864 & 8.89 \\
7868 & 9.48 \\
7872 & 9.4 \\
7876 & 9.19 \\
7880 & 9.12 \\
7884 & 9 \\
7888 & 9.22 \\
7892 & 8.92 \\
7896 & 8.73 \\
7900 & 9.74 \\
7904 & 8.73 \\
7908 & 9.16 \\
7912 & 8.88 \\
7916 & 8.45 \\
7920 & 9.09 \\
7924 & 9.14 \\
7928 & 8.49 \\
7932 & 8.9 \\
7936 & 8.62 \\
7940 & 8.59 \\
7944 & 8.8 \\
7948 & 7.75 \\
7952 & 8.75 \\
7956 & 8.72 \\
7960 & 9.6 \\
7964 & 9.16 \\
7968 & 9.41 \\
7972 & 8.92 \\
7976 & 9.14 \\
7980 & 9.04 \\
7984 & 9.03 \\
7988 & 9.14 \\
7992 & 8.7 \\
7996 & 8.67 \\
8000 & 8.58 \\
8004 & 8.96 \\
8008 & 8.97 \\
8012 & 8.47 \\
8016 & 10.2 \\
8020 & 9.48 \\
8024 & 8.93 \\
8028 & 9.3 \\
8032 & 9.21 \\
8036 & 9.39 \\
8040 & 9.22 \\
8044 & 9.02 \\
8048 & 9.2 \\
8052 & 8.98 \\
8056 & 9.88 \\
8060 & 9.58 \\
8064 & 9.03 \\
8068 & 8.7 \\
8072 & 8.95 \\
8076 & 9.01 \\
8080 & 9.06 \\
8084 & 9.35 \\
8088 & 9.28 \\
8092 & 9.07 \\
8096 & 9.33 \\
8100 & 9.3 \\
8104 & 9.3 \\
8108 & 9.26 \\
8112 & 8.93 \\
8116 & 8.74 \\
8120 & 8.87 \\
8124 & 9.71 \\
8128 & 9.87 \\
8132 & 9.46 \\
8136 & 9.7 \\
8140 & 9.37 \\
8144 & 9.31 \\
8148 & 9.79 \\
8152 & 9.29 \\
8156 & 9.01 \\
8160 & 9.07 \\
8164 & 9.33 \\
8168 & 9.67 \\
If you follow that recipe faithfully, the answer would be 0.917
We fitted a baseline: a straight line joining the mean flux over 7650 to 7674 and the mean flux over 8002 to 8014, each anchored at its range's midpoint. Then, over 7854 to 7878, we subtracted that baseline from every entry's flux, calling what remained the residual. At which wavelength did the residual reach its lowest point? 7864 angstrom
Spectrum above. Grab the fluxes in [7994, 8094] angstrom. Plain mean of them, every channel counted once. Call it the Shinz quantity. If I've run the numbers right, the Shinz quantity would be 9.1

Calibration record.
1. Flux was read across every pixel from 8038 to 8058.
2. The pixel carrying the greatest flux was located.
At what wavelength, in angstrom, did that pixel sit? 8056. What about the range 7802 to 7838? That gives 7804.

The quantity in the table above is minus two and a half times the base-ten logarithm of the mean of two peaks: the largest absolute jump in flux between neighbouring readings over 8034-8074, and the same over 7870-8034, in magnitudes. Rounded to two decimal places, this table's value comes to -0.30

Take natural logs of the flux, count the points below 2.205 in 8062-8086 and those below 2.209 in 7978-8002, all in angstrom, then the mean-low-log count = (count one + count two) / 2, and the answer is 5.0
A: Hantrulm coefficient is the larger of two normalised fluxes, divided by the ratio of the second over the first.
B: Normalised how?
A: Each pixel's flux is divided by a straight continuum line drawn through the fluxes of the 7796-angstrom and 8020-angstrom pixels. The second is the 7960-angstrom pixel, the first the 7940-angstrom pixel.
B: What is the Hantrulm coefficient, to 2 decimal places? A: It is 0.93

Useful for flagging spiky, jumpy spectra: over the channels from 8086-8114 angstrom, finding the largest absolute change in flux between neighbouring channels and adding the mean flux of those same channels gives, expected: 9.5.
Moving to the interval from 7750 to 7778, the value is 9.3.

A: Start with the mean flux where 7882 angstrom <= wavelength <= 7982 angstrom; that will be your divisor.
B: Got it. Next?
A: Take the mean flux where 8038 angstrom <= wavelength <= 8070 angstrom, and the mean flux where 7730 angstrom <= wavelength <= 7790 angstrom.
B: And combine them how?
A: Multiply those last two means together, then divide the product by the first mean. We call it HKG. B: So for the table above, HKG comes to 9.26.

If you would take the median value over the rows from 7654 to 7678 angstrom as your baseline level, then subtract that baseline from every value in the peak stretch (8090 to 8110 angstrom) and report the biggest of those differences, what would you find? 0.33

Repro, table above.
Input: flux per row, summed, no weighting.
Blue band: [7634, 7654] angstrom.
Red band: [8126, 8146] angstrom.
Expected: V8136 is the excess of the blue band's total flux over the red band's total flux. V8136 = -1.2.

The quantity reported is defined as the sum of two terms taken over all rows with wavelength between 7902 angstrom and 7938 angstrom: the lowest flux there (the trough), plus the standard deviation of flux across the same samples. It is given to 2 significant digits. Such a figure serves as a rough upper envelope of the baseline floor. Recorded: 8.7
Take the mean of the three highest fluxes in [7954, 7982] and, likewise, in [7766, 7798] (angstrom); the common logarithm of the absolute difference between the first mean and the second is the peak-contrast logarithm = -1.0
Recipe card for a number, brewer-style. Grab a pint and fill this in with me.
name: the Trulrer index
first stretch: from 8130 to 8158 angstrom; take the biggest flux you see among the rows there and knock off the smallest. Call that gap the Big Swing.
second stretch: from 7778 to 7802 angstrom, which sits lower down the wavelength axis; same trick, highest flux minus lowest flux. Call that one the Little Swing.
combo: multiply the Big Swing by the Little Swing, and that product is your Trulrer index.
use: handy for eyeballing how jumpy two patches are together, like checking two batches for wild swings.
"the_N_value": 0.32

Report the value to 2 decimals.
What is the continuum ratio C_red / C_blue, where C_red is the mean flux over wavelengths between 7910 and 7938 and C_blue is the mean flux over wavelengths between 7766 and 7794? 0.96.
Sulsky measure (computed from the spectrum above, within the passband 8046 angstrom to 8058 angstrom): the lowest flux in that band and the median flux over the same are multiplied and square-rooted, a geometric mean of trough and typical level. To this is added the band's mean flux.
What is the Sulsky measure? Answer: 18.4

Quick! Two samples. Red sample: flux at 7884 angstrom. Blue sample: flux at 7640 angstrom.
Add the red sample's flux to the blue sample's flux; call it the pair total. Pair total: 18.1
